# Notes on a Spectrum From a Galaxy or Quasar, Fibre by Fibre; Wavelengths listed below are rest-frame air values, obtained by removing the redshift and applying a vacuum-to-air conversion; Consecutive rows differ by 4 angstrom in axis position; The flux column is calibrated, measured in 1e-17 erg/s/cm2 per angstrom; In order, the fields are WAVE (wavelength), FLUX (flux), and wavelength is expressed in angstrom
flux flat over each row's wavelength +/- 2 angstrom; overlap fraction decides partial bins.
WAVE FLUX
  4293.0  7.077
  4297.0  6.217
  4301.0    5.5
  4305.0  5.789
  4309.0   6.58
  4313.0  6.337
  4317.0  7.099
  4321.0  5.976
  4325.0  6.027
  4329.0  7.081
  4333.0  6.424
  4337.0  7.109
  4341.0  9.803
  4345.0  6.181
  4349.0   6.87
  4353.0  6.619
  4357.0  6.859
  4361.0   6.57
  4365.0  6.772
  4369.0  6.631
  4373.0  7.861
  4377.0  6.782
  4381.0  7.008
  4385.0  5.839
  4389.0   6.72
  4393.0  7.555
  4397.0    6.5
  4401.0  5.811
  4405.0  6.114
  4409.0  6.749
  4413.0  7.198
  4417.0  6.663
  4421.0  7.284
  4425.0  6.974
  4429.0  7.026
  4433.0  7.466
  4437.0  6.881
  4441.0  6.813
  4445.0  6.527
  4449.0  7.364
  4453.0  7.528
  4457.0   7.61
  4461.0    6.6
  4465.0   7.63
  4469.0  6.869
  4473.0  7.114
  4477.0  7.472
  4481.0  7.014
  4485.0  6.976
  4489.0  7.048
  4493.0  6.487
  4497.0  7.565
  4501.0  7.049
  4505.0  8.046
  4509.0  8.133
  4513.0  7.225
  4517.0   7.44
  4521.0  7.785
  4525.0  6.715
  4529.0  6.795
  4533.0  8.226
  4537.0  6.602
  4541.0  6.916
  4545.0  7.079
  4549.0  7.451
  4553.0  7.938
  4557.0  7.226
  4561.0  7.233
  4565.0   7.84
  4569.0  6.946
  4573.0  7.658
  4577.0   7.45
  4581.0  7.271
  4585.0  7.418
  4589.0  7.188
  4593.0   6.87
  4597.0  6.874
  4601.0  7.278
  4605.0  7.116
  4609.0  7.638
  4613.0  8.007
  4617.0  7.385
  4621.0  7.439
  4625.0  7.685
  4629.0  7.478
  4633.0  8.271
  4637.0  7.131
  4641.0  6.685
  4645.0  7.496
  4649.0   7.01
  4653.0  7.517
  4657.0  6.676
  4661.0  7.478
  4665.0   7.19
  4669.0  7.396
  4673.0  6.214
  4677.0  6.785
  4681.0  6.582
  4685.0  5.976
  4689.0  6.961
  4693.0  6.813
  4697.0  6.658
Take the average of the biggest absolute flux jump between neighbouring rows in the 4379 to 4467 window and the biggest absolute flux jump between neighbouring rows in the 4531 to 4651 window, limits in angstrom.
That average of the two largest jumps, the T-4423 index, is 1.4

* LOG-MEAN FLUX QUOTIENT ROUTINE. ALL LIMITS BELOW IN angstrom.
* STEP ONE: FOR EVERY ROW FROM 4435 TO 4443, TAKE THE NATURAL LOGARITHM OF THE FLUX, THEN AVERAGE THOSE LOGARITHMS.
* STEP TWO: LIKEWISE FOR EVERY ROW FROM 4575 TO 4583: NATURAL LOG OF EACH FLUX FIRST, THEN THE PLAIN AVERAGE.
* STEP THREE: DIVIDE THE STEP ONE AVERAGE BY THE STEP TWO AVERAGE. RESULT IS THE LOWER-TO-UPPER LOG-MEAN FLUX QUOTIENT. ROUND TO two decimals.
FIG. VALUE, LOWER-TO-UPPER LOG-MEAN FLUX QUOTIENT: 0.96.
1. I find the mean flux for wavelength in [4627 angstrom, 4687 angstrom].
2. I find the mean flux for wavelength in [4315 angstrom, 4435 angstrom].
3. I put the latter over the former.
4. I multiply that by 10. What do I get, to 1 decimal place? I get 9.7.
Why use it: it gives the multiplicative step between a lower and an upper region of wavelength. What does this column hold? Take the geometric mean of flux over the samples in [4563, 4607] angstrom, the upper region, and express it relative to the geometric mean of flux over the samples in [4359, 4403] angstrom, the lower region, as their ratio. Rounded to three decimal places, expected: 1.082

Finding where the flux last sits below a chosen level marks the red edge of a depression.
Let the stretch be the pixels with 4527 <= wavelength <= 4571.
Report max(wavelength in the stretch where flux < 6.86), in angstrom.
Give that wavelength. 4537.0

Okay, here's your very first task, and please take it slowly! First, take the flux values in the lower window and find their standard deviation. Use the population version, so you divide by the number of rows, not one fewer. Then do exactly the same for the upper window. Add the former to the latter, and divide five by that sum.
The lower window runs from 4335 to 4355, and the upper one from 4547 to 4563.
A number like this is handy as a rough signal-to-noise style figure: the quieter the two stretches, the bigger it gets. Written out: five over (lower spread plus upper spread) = 3.2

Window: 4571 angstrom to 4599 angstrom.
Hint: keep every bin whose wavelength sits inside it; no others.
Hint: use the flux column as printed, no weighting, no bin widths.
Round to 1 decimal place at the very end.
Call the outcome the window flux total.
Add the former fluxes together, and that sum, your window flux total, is 50.7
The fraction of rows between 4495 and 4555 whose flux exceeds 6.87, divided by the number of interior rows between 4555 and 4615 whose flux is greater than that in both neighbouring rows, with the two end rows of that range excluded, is 0.20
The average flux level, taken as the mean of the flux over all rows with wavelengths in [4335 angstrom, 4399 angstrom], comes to 6.98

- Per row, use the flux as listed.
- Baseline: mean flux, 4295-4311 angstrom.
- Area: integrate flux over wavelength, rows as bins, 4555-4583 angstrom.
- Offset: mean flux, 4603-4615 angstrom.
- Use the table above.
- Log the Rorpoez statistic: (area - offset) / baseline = 33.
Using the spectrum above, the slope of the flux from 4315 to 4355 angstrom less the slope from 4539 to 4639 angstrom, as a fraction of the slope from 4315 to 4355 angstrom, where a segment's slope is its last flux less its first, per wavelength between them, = 1.2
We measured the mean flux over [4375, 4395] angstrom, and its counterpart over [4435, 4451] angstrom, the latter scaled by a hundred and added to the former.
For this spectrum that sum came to 696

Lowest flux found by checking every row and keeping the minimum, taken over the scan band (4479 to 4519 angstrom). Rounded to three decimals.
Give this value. 6.487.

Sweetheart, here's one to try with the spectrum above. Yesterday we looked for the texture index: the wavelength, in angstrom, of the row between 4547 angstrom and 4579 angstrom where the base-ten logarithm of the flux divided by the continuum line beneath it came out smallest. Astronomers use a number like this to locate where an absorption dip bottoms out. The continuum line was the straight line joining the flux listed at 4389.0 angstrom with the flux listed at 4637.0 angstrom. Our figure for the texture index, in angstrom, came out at 4569.0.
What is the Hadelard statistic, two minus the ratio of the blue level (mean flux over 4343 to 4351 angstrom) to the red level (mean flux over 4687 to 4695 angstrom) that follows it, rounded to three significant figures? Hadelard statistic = 1.05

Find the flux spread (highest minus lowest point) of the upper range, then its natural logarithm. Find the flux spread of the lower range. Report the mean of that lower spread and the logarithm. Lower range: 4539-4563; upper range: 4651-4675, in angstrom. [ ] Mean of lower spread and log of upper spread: 0.64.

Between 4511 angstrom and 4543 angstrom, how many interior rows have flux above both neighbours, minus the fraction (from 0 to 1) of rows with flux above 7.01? 1.5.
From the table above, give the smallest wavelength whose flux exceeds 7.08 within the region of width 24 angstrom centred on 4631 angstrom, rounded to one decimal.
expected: 4621.0 angstrom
